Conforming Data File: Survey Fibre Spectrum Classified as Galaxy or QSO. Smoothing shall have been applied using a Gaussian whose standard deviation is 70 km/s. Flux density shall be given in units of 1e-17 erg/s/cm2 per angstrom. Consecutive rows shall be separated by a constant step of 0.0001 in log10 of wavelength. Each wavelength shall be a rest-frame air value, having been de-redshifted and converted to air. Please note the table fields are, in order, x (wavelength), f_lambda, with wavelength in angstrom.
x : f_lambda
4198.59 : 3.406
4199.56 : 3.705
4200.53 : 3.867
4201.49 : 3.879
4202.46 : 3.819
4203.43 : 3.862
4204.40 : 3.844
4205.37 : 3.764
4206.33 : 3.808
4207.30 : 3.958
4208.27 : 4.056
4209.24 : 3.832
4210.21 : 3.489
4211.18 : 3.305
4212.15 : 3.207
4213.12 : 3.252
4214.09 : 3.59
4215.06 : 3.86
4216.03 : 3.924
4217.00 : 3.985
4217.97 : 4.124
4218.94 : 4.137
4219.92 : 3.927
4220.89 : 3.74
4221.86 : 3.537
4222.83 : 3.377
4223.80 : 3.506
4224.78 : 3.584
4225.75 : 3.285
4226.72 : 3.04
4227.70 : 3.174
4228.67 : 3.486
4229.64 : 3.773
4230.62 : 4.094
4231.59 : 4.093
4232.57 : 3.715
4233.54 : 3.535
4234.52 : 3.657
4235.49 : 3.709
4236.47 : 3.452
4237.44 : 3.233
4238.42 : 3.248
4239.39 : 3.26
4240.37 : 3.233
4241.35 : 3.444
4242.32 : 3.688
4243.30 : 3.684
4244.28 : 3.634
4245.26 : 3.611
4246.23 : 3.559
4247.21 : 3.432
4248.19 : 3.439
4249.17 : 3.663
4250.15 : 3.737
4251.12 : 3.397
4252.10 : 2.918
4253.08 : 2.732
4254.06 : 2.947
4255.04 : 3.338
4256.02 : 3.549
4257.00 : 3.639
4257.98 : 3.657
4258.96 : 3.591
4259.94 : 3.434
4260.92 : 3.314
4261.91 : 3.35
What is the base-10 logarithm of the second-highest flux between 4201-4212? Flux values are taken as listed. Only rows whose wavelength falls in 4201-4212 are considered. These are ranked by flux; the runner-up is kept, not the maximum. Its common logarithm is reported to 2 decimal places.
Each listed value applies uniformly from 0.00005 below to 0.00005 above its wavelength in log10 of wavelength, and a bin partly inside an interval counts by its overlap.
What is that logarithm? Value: 0.60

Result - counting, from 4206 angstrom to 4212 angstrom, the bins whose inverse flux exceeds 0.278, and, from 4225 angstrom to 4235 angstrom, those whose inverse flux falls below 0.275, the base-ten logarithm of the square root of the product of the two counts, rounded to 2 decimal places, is 0.50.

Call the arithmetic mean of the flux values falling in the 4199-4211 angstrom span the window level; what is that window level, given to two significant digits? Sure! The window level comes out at 3.8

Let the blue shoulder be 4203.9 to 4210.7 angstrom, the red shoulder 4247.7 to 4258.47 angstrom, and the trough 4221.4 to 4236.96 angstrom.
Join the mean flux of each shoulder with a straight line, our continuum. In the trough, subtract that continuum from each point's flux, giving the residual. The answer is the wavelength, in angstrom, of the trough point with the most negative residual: 4226.72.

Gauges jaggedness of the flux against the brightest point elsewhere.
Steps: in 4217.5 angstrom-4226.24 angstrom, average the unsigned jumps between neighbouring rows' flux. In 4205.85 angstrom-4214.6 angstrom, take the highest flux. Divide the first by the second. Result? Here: 0.039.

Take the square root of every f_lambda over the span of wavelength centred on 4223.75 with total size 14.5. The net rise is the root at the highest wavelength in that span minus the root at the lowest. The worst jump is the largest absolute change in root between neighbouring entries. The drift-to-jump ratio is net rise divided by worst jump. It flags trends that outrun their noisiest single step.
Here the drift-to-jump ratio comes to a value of 0.3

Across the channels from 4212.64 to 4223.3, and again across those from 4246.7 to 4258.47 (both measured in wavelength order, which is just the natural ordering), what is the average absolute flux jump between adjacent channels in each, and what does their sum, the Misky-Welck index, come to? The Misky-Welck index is 0.368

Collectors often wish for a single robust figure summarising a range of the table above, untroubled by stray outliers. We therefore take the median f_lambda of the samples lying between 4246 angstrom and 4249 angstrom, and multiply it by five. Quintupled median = 17.2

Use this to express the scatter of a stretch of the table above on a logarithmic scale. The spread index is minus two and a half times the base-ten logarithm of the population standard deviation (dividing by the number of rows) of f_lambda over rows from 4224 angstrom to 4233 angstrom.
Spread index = 1.1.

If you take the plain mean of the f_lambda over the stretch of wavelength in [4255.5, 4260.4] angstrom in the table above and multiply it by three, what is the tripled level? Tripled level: 10.7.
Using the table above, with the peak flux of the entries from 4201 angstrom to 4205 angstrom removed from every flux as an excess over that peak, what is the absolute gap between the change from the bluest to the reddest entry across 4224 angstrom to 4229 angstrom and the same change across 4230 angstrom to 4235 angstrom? 0.34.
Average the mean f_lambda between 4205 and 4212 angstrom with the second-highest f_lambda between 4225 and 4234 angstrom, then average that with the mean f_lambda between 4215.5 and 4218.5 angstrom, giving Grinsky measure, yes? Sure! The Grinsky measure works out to 3.96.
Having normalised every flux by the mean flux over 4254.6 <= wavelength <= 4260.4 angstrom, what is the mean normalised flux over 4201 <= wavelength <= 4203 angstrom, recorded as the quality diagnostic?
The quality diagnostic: 1.089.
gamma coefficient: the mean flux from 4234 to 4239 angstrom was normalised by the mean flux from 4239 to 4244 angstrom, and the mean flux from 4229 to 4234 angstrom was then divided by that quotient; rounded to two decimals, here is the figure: 3.84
